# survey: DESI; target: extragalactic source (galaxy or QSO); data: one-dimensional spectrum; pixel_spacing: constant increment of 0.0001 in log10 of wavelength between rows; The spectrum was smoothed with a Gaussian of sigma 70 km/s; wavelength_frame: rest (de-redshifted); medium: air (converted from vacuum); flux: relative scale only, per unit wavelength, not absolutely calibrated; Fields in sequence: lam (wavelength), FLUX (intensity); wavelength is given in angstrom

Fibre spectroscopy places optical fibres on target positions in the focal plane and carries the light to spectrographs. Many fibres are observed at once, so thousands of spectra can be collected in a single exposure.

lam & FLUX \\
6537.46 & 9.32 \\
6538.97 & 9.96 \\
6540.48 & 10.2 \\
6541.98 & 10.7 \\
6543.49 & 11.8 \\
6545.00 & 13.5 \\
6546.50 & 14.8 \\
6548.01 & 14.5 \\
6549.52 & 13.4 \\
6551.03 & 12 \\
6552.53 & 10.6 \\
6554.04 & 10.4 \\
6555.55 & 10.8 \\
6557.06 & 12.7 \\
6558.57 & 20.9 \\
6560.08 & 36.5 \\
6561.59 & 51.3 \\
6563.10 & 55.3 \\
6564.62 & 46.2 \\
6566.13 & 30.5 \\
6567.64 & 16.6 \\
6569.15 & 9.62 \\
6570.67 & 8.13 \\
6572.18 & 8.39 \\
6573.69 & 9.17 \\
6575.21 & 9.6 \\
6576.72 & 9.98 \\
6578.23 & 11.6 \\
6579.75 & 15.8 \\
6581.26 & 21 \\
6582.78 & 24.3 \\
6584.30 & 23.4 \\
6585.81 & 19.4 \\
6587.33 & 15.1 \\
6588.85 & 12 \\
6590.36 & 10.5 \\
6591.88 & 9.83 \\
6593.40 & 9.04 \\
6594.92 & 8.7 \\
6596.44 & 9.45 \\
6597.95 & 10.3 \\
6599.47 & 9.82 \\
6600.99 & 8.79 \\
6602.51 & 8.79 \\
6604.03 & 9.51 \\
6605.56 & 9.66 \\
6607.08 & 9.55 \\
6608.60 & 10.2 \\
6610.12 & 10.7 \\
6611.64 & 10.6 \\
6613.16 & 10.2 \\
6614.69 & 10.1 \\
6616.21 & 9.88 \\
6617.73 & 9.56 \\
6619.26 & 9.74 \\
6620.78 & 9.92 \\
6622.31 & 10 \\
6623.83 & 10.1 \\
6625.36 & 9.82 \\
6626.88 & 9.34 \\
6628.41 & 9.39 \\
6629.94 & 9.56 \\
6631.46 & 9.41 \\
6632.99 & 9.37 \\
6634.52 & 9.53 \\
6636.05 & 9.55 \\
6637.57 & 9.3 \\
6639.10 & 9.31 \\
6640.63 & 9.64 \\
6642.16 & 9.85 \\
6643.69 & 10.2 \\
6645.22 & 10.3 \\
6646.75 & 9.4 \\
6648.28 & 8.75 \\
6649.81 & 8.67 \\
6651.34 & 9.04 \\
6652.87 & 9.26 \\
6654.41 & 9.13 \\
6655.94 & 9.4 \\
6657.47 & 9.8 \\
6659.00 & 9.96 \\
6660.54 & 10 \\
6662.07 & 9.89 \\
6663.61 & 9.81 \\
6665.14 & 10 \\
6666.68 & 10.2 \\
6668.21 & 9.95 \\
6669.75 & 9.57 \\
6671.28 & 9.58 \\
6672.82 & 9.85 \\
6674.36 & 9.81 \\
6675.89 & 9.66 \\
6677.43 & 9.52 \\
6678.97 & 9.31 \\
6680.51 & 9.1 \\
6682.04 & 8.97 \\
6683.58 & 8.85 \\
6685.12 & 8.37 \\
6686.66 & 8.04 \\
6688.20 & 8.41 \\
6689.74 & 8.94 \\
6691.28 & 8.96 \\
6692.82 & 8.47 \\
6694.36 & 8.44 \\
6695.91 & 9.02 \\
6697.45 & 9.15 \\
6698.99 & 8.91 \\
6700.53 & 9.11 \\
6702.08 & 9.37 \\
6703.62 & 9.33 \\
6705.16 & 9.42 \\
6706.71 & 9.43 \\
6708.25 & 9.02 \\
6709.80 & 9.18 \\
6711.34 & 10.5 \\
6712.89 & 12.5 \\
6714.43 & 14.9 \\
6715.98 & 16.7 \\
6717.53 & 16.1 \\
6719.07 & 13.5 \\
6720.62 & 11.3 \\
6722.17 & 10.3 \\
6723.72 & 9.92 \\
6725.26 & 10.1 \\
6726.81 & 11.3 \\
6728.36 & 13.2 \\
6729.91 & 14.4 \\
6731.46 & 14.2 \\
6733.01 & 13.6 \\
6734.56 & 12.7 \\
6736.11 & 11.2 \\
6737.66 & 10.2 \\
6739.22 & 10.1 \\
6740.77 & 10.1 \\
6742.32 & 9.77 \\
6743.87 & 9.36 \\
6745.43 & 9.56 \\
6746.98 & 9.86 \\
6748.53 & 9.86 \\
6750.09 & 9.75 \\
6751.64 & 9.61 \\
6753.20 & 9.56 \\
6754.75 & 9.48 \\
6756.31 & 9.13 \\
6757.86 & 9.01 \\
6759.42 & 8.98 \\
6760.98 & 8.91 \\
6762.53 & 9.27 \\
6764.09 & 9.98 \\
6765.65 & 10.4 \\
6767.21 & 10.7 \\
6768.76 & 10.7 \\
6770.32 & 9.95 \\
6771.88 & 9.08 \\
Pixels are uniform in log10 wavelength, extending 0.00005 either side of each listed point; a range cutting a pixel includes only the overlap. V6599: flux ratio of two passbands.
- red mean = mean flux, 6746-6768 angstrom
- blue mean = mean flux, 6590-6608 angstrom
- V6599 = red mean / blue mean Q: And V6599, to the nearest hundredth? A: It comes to 1.01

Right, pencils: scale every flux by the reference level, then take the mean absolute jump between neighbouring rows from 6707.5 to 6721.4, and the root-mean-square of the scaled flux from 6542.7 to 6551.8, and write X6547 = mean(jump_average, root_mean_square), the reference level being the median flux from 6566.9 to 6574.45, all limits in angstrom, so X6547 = 0.8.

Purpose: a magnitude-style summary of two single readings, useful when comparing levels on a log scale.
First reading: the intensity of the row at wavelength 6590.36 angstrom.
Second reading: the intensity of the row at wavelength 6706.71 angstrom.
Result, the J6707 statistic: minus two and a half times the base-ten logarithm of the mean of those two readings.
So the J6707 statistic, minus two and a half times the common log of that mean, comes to -2.50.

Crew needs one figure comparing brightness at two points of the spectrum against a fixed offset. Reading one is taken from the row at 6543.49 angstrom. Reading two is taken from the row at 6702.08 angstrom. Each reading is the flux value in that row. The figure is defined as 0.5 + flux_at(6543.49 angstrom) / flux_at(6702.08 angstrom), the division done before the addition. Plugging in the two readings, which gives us 1.8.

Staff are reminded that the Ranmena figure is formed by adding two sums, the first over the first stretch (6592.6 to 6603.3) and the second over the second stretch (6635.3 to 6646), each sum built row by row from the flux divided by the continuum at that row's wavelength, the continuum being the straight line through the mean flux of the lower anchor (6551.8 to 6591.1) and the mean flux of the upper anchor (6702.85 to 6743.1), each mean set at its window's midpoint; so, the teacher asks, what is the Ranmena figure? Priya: 7.8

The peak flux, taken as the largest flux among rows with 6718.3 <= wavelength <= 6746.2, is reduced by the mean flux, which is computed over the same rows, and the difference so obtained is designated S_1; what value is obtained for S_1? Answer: 3.0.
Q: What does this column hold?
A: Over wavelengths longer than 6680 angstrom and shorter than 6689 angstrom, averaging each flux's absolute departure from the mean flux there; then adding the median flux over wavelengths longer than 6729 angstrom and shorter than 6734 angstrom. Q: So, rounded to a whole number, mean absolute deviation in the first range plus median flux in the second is 15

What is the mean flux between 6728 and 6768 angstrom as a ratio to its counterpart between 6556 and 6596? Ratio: 0.54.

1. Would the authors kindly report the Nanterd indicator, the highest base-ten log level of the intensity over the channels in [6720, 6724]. 1.05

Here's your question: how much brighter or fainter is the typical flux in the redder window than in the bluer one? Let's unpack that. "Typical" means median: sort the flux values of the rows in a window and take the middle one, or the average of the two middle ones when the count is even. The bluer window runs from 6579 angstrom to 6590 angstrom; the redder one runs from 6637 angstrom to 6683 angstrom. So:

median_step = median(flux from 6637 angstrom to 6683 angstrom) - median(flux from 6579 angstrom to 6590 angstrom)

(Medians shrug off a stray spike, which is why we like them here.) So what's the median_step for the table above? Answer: -9.8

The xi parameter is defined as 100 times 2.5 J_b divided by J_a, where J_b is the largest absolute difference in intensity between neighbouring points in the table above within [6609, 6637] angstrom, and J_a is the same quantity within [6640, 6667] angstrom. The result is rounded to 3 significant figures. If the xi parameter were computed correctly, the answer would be 133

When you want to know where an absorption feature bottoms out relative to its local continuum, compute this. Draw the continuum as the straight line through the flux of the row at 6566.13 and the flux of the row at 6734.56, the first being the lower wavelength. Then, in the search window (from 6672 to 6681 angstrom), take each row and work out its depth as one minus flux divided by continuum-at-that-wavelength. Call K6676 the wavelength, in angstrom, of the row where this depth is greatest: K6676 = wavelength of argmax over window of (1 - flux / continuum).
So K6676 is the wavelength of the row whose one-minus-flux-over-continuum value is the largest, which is 6680.51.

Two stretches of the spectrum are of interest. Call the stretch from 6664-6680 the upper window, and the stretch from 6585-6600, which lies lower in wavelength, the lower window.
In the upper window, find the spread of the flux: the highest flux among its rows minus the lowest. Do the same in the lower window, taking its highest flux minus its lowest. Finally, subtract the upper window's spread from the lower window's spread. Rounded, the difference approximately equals 10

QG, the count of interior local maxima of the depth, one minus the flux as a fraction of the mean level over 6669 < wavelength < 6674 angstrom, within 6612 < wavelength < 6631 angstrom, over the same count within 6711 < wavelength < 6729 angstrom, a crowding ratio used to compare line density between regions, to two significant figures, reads 2.0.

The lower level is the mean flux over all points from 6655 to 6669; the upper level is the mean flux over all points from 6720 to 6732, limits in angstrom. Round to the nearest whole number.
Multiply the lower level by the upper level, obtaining 117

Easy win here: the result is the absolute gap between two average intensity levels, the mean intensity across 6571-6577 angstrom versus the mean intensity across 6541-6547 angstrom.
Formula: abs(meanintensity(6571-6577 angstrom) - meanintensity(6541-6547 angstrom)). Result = 3.4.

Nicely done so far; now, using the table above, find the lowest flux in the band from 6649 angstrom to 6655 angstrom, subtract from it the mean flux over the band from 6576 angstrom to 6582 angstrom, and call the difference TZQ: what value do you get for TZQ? -6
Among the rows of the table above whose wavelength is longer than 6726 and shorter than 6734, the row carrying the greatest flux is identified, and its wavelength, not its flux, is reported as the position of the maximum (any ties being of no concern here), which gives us 6729.91 angstrom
